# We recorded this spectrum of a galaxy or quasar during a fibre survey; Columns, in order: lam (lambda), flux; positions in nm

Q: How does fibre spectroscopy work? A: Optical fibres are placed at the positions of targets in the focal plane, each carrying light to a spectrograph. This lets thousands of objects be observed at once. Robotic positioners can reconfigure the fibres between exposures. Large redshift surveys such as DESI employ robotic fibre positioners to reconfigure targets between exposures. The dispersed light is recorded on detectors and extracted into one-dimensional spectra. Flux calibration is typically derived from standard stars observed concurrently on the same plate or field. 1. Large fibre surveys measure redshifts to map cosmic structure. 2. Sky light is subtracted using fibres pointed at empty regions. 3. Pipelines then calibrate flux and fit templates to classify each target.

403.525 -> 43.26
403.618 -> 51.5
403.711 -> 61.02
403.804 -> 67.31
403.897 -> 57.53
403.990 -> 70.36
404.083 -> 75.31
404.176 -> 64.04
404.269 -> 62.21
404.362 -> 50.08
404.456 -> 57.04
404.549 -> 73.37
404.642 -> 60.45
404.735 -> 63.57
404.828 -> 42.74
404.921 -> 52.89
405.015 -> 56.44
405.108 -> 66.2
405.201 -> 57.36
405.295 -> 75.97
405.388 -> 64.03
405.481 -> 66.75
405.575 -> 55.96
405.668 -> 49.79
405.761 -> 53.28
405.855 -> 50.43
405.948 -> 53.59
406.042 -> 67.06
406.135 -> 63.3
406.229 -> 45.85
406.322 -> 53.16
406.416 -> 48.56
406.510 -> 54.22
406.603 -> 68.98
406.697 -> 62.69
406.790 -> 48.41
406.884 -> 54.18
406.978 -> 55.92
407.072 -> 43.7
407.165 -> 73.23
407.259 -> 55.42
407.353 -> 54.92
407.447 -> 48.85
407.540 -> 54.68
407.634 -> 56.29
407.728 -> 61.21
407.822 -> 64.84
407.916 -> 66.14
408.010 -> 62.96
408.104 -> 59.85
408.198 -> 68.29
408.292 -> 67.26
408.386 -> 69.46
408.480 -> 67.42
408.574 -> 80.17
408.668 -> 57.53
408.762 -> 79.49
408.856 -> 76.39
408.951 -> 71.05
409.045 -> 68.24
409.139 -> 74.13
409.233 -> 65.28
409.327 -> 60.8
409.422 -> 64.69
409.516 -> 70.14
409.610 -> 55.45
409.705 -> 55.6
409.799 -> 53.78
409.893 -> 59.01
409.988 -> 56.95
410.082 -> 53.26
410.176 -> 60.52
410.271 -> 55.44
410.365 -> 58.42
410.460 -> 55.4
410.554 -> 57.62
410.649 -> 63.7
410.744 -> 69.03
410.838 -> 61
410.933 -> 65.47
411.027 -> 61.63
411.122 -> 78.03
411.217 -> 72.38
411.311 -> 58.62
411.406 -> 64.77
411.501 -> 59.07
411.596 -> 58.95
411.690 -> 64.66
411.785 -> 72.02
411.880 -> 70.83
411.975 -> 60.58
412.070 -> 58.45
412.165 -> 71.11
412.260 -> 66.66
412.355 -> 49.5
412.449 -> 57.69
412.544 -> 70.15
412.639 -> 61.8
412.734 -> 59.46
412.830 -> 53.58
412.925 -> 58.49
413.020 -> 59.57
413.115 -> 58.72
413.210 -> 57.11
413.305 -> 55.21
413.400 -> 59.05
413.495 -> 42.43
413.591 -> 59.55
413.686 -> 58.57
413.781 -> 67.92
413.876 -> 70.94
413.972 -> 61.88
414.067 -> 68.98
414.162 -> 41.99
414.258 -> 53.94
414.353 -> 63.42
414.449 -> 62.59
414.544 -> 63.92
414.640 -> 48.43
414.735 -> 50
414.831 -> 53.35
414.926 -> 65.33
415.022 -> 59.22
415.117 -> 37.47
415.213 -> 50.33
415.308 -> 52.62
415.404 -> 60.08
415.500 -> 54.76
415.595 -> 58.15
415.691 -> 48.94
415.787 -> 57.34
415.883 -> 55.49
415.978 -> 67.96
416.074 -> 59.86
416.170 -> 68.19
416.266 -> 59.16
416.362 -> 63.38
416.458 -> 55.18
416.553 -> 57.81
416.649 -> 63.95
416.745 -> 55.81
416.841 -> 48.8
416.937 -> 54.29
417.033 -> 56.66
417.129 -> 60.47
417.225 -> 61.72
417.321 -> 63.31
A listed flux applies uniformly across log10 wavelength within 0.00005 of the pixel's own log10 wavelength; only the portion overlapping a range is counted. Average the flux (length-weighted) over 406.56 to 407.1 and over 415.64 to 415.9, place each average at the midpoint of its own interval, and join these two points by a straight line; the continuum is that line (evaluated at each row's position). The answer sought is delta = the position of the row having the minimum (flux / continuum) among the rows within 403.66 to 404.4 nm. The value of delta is 404.362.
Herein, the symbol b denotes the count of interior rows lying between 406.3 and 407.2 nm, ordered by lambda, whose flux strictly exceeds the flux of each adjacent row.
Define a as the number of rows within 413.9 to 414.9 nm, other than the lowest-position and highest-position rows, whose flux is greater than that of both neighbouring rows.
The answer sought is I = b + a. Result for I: 5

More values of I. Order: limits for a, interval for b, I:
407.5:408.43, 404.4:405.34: 5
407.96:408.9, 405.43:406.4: 6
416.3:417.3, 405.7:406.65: 3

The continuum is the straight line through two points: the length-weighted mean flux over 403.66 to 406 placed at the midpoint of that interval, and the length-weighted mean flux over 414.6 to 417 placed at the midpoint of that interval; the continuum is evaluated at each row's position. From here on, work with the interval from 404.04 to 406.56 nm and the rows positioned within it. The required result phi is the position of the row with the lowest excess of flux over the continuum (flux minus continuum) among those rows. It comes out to 404.828 nm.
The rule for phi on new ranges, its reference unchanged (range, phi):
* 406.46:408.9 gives 407.072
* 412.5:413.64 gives 413.495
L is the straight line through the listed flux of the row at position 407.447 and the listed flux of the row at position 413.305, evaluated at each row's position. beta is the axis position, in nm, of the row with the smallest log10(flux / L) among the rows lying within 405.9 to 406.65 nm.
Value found 406.229 nm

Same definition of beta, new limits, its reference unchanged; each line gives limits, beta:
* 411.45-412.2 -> 412.070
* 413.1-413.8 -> 413.495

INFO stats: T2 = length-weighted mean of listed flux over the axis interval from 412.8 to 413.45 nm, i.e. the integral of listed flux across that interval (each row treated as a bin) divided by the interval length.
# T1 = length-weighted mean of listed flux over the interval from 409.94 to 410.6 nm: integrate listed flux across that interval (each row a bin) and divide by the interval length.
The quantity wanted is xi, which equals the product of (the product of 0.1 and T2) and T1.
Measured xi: 327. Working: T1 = 56.8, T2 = 57.5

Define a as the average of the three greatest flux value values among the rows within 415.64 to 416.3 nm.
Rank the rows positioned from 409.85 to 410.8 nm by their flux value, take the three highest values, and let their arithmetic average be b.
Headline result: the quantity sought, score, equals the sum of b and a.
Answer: 130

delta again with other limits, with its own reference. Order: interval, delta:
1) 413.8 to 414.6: 414.162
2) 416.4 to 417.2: 416.841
